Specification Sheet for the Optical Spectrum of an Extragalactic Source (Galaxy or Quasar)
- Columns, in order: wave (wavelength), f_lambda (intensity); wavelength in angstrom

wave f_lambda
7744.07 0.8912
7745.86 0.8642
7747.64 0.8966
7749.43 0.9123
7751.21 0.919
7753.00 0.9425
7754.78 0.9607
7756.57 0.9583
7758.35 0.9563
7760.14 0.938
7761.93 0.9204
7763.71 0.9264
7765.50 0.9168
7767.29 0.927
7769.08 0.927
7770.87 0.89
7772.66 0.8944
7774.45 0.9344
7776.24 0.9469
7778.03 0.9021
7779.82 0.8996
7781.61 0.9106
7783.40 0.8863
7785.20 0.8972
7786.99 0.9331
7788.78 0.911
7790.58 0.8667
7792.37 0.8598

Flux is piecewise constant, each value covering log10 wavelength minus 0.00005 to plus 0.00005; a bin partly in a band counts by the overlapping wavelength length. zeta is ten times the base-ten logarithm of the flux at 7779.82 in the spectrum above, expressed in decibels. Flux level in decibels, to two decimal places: -0.46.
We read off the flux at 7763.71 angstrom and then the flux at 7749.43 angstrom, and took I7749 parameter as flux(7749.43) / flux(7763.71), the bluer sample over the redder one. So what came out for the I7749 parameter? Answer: 0.98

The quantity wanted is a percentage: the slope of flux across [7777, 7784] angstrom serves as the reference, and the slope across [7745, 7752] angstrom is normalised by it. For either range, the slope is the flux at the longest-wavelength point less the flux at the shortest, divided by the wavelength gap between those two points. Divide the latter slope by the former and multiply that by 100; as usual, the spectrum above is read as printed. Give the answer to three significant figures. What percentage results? -348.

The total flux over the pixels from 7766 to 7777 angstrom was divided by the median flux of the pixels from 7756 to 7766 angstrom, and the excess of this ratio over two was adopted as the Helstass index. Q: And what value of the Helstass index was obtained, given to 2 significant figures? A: 3.9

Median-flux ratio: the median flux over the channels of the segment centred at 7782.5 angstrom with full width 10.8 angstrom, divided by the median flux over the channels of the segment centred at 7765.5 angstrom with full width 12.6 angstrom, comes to 0.97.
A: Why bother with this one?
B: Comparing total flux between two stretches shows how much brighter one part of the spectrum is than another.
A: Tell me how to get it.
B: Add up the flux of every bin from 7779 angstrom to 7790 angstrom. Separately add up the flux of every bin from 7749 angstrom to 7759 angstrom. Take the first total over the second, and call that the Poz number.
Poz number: 0.963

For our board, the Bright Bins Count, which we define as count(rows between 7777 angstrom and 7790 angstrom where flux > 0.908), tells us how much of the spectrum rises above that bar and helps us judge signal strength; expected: 3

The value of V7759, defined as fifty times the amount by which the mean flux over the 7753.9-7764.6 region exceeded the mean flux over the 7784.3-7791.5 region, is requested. 2.1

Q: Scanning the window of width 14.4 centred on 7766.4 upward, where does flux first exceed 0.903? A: 7760.14 angstrom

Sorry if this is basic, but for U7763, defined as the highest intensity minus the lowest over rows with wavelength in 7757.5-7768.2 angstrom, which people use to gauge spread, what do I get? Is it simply 0.04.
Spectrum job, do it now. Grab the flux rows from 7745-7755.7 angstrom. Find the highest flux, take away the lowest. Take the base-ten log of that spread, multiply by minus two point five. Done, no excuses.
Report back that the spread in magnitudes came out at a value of 2.5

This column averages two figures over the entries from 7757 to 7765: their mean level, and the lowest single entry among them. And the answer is 0.928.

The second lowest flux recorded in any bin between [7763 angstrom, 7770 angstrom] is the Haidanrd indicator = 0.9264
